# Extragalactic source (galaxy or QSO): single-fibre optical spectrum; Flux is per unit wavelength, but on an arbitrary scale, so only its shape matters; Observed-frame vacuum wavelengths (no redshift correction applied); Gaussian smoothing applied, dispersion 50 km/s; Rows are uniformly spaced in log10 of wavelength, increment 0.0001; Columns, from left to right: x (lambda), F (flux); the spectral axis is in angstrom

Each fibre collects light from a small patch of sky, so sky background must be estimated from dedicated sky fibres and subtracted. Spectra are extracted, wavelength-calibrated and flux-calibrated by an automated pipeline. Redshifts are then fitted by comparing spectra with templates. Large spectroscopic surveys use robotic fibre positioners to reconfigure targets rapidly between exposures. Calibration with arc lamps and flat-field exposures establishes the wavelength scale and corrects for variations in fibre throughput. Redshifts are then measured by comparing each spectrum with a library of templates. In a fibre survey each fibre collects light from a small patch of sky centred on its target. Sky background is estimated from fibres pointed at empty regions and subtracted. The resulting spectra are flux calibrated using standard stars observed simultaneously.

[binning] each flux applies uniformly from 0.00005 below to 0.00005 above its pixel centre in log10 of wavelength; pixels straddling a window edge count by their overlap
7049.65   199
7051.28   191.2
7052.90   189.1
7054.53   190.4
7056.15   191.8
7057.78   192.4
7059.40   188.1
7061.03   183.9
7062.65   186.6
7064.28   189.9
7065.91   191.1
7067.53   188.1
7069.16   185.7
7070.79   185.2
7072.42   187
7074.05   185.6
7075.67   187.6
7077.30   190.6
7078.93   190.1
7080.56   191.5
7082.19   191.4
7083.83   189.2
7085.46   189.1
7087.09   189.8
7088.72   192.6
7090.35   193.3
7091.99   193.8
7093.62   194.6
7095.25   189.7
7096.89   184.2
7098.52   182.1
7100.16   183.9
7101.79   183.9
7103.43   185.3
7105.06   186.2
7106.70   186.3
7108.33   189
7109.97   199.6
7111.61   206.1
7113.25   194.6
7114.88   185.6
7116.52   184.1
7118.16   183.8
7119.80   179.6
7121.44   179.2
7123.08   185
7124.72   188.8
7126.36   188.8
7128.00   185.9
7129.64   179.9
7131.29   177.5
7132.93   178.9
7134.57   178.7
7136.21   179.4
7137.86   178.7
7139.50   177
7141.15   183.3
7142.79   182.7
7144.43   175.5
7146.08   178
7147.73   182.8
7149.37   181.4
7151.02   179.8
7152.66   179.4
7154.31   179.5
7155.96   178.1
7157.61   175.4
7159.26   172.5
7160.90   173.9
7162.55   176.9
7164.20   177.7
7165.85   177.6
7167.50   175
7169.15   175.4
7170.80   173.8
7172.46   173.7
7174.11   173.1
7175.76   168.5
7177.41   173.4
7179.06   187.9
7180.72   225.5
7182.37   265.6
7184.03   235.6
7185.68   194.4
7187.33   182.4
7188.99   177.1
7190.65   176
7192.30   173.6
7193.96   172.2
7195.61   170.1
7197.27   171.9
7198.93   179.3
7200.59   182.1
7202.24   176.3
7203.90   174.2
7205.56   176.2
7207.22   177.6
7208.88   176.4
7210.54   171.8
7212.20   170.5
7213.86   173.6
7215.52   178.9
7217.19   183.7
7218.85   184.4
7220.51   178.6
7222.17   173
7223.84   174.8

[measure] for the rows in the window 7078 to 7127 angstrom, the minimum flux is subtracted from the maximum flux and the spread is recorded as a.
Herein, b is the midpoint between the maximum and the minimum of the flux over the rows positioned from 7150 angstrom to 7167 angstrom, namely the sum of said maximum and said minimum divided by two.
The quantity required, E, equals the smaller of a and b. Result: 27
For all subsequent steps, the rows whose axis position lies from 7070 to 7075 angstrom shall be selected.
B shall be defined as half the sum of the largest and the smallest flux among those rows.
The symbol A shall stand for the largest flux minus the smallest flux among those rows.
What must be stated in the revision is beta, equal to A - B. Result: -184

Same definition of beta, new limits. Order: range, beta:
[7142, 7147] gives -172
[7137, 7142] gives -174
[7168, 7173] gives -173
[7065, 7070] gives -183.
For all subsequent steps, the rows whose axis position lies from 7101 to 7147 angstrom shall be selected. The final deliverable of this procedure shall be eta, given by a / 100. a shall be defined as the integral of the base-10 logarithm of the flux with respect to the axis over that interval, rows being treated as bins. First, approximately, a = 104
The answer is 1.0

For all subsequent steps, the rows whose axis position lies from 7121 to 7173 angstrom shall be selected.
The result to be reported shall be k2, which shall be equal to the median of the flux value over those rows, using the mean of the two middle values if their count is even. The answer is 179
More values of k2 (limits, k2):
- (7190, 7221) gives 176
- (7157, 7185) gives 175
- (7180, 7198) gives 177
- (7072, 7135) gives 187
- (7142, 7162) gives 179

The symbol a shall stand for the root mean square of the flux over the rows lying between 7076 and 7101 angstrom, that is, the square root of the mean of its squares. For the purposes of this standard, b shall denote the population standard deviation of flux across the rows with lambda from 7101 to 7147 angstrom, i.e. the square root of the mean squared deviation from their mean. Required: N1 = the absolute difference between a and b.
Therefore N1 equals 183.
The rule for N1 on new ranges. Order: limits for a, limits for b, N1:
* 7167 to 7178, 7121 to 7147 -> 169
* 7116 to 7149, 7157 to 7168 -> 180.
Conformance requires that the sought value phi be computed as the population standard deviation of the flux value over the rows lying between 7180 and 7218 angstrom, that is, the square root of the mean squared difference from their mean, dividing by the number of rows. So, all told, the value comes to 23.4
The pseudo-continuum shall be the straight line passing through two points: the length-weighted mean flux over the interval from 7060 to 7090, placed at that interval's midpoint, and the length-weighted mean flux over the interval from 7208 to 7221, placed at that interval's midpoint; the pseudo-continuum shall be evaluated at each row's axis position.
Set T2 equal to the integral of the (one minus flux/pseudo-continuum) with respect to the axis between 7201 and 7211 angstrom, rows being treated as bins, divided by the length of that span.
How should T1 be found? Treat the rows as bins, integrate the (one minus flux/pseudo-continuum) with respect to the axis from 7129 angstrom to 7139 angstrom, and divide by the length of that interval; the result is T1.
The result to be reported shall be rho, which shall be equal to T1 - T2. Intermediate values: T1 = 0.027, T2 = 0.012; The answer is 0.016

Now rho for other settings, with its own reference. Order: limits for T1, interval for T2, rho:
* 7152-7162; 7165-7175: -0.004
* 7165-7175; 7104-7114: 0.074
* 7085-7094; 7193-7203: -0.043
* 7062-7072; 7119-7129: 0.008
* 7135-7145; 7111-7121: 0.037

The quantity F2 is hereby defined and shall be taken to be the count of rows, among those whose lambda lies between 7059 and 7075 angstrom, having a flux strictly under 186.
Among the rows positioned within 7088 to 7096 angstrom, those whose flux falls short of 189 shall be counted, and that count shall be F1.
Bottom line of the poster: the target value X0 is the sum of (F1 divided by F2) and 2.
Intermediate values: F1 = 0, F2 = 4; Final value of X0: 2.0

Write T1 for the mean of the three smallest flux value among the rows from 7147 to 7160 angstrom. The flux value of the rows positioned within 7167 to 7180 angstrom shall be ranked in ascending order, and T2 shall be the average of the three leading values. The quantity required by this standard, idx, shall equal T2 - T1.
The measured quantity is -4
